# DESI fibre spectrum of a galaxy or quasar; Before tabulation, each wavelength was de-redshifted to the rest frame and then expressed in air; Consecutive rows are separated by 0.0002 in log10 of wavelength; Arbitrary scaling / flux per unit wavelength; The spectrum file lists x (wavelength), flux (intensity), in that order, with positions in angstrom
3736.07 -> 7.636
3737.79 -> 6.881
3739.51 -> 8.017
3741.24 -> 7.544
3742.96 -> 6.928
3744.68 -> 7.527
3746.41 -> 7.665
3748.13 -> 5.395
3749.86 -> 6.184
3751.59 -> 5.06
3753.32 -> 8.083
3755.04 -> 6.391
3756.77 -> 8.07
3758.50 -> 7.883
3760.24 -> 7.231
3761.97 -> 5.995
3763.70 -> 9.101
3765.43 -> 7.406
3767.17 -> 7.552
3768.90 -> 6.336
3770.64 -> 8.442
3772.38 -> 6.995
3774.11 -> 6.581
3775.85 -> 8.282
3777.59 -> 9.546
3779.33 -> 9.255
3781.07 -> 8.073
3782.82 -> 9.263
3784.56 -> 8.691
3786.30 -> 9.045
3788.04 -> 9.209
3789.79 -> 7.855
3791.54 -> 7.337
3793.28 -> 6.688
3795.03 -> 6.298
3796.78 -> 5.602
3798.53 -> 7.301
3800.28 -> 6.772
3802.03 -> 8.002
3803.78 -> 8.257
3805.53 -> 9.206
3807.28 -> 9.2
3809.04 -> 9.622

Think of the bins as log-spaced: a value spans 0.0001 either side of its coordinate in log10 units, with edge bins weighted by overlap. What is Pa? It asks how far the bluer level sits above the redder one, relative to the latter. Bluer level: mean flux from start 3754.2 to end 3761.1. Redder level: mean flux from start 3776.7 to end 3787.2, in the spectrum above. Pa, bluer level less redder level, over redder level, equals -0.18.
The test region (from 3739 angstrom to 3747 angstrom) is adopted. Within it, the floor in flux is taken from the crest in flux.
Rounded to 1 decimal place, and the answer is 1.1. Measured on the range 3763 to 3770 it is 2.8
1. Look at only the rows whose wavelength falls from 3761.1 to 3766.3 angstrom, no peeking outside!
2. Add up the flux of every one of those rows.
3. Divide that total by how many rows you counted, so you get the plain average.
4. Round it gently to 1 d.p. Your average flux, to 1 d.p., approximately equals 7.5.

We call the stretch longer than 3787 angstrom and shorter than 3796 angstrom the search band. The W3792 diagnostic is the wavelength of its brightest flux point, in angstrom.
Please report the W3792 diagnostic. 3788.04 angstrom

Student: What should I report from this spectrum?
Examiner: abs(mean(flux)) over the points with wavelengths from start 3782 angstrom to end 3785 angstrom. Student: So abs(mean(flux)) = 9.0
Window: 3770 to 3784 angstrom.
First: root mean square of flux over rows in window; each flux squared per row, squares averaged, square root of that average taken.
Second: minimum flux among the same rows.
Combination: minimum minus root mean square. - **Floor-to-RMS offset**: -1.8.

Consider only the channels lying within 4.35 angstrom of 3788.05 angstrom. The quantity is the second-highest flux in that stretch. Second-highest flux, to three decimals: 9.045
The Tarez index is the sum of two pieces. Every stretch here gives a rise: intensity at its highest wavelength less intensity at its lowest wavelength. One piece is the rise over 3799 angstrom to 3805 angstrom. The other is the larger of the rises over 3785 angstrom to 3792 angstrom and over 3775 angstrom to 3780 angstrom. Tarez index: 2.5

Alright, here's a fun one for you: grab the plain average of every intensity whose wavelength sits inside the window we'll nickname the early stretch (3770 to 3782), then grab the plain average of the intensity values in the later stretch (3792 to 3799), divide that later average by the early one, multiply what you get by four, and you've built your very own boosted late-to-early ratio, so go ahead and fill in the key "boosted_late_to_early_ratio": 3.17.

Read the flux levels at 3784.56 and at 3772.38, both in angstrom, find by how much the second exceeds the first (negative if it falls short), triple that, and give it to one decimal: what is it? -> -5.1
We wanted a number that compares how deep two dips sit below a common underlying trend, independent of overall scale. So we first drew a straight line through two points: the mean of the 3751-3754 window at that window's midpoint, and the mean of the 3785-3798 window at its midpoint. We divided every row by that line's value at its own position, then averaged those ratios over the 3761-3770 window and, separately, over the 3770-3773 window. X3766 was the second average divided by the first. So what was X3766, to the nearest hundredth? 1.04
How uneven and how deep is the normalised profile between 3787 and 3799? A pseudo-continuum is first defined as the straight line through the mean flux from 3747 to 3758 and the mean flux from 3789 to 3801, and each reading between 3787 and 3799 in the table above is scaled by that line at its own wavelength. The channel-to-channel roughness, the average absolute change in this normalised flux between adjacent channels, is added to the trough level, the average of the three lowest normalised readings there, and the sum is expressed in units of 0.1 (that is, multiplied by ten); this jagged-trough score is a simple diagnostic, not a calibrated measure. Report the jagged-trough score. 10.4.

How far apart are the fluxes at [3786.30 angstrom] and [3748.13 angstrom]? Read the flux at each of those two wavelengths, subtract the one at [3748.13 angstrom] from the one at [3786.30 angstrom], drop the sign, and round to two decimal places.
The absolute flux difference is 3.65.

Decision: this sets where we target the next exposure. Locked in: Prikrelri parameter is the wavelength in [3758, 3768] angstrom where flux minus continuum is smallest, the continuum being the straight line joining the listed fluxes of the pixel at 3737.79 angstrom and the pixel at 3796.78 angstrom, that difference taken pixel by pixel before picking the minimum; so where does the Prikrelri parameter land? 3761.97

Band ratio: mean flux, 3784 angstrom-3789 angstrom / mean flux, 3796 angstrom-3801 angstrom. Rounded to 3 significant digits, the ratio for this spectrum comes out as 1.37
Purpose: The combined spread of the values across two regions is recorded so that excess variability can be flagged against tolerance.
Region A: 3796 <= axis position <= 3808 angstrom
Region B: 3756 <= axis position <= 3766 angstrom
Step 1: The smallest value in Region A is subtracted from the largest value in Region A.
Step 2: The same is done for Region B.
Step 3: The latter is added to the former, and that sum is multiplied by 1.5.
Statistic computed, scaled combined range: 10.1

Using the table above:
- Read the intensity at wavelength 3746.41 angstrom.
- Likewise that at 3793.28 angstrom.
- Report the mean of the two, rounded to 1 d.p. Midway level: 7.2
